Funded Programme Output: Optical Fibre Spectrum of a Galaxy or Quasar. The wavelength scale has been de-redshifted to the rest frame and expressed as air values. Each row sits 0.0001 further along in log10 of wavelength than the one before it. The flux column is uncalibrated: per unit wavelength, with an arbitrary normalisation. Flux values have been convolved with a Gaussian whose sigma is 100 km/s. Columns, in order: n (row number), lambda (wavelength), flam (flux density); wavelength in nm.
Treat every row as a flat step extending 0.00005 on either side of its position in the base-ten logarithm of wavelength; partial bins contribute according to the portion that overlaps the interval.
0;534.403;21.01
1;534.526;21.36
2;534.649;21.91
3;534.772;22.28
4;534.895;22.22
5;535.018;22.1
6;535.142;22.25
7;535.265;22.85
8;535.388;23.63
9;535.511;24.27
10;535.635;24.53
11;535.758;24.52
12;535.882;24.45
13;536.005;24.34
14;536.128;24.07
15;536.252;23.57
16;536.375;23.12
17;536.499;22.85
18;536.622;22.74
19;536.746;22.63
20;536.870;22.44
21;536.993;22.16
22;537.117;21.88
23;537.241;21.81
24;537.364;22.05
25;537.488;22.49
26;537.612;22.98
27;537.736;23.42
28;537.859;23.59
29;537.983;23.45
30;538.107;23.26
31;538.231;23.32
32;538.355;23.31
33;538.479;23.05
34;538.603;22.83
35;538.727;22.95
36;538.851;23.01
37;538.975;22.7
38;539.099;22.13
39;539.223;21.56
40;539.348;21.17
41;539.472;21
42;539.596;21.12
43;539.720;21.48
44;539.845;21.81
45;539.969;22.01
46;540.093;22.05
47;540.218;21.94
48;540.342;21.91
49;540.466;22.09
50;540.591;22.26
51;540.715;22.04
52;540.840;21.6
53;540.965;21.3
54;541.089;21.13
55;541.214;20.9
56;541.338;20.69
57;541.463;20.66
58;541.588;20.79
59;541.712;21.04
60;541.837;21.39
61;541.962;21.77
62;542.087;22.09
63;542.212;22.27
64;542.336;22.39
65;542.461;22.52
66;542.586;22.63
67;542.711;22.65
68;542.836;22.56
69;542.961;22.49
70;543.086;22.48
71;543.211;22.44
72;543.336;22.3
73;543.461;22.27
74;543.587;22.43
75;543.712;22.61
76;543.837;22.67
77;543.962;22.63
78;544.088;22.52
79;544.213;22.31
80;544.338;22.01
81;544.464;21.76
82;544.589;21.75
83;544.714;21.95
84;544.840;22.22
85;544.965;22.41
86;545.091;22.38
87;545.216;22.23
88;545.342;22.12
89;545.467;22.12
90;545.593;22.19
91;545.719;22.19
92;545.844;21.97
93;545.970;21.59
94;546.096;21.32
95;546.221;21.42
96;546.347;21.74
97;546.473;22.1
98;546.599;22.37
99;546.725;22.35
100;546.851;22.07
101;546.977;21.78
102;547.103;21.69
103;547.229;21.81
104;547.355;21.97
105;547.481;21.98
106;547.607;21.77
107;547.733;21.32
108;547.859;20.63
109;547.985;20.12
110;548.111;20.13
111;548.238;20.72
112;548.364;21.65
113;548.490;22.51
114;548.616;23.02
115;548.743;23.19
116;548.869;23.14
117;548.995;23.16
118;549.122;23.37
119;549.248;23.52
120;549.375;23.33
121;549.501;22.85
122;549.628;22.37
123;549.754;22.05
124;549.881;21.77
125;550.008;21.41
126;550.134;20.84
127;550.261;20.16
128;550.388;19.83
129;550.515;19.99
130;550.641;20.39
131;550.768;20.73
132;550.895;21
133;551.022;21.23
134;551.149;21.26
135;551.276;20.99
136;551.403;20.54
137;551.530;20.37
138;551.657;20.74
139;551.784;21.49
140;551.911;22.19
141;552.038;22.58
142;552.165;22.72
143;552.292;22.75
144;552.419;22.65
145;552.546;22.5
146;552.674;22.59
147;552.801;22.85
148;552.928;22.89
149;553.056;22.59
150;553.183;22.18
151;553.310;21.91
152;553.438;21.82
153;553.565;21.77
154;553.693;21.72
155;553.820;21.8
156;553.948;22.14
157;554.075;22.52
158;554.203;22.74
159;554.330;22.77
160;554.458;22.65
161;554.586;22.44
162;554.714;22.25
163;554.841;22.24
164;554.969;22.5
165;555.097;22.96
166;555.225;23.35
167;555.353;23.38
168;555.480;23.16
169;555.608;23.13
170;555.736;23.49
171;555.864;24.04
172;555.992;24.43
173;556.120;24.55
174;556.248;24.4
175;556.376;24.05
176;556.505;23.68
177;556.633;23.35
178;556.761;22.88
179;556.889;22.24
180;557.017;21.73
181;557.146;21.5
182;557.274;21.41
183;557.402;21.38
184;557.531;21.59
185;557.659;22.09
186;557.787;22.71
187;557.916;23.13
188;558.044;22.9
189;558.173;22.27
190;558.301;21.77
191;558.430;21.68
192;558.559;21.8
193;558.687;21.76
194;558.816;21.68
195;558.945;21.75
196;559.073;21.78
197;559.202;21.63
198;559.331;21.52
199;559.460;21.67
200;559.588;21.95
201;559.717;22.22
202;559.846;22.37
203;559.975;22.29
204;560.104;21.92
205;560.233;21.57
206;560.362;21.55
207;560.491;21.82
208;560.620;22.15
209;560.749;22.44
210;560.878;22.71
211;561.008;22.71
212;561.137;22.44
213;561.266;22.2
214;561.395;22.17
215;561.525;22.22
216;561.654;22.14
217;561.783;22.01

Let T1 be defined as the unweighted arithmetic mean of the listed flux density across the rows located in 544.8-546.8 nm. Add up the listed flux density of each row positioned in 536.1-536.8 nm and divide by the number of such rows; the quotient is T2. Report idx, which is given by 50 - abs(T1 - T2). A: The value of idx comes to 48.9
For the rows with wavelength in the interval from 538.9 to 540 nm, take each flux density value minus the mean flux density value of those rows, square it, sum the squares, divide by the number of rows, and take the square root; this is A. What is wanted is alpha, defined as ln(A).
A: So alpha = -0.65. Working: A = 0.52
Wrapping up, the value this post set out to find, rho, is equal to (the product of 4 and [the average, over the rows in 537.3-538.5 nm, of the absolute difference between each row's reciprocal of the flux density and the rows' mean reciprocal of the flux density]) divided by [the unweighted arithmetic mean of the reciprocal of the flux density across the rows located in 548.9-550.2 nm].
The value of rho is 0.06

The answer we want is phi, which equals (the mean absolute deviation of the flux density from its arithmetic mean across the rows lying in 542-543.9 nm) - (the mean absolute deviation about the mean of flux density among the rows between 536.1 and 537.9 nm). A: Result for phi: -0.4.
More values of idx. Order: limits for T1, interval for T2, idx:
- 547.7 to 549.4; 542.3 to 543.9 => 49.6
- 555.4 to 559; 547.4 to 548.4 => 48.4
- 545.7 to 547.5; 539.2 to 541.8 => 49.6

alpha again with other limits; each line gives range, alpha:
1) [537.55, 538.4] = -1.73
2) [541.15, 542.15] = -0.70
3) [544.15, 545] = -1.42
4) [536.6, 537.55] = -1.12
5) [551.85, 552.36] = -1.50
